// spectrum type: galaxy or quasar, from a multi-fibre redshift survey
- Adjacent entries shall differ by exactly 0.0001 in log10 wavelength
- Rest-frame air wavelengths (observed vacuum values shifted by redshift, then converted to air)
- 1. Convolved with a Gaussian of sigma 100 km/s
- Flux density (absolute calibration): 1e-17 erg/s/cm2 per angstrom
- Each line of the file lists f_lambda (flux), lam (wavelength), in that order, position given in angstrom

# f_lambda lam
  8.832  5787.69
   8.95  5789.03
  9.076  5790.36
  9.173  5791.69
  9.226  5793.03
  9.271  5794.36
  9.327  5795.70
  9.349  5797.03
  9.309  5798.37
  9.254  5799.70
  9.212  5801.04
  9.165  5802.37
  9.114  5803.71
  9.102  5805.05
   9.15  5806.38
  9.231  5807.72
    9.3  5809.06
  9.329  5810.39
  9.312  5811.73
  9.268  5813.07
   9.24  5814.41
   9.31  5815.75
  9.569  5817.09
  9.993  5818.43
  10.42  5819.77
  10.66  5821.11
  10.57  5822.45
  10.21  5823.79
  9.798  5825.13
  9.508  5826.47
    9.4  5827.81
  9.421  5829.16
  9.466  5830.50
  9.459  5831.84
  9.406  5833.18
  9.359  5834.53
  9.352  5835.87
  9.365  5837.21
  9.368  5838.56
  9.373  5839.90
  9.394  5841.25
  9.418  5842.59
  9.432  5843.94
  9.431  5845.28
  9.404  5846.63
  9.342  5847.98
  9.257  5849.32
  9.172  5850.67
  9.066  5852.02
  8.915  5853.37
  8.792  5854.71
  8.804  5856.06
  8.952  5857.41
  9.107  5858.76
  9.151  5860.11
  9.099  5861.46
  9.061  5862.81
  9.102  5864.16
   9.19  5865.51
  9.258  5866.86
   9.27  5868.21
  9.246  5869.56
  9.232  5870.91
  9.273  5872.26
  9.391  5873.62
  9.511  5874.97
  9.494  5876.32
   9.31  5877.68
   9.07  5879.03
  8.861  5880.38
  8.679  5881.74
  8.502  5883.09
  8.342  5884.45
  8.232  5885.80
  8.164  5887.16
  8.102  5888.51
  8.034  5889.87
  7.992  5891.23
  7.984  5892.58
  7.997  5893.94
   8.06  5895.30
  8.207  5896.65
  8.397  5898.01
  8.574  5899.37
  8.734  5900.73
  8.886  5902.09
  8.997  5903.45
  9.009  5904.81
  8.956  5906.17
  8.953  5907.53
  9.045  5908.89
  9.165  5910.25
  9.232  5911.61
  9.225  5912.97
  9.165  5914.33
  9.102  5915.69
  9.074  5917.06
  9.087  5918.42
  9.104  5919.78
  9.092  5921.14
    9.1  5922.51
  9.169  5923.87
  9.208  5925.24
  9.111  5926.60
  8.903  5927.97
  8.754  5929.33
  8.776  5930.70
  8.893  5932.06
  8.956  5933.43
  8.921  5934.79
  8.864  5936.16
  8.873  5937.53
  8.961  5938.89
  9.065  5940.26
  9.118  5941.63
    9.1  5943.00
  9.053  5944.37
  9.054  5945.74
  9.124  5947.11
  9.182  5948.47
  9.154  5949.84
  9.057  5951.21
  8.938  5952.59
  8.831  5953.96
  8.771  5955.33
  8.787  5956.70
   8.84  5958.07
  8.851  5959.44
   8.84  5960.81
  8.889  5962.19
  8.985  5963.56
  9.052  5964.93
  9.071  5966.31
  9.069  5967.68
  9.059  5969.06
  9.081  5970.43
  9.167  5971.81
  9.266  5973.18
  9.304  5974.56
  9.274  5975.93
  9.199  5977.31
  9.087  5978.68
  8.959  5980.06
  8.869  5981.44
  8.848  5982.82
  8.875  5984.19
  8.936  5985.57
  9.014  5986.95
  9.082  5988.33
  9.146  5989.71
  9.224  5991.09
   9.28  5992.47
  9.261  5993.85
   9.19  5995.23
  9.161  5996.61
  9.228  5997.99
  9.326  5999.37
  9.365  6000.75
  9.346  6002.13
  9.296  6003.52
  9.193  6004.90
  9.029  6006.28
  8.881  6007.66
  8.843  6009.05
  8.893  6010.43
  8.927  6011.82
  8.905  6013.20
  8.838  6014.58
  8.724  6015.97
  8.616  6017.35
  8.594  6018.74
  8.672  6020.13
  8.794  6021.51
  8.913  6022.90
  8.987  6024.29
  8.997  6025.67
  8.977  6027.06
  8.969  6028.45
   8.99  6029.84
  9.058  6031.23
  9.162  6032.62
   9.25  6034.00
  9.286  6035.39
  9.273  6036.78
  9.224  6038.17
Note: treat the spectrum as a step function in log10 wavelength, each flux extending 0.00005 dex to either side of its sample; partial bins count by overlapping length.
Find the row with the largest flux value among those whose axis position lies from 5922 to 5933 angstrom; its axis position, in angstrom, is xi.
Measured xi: 5925.24 angstrom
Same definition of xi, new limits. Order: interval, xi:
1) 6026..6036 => 6035.39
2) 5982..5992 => 5991.09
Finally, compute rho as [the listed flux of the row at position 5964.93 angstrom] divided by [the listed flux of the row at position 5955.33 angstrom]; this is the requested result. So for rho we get 1.03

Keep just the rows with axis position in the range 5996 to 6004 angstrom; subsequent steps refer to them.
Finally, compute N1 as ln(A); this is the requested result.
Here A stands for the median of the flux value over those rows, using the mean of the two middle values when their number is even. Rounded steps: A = 9.3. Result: 2.23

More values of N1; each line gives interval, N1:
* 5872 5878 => 2.24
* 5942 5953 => 2.21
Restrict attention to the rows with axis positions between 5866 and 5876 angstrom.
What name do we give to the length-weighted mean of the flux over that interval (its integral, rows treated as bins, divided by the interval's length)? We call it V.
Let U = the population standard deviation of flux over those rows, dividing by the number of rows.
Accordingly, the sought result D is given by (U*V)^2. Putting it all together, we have 0.8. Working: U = 0.095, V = 9.3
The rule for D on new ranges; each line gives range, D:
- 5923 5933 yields 2.4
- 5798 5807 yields 0.4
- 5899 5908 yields 1.8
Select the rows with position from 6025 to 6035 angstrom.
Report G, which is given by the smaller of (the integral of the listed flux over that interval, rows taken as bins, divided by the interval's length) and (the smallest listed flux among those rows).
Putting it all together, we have 8.97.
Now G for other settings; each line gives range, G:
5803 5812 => 9.10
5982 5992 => 8.85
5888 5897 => 7.98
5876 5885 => 8.34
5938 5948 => 8.96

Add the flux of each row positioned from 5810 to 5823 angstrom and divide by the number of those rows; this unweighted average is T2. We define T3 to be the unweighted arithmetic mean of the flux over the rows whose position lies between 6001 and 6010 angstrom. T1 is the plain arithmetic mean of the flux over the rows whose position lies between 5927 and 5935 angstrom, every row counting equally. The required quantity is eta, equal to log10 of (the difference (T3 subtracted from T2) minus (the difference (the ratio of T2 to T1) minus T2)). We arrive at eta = 0.970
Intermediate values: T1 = 8.87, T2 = 9.77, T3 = 9.10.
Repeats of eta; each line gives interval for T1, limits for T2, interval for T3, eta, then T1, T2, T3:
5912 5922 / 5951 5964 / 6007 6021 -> 0.903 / 9.12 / 8.88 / 8.79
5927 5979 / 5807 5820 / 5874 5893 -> 0.971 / 9.00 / 9.50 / 8.59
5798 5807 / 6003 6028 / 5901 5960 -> 0.892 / 9.19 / 8.89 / 9.01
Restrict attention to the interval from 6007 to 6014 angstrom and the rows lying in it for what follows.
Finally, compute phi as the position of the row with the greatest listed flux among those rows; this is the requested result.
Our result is 6011.82 angstrom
